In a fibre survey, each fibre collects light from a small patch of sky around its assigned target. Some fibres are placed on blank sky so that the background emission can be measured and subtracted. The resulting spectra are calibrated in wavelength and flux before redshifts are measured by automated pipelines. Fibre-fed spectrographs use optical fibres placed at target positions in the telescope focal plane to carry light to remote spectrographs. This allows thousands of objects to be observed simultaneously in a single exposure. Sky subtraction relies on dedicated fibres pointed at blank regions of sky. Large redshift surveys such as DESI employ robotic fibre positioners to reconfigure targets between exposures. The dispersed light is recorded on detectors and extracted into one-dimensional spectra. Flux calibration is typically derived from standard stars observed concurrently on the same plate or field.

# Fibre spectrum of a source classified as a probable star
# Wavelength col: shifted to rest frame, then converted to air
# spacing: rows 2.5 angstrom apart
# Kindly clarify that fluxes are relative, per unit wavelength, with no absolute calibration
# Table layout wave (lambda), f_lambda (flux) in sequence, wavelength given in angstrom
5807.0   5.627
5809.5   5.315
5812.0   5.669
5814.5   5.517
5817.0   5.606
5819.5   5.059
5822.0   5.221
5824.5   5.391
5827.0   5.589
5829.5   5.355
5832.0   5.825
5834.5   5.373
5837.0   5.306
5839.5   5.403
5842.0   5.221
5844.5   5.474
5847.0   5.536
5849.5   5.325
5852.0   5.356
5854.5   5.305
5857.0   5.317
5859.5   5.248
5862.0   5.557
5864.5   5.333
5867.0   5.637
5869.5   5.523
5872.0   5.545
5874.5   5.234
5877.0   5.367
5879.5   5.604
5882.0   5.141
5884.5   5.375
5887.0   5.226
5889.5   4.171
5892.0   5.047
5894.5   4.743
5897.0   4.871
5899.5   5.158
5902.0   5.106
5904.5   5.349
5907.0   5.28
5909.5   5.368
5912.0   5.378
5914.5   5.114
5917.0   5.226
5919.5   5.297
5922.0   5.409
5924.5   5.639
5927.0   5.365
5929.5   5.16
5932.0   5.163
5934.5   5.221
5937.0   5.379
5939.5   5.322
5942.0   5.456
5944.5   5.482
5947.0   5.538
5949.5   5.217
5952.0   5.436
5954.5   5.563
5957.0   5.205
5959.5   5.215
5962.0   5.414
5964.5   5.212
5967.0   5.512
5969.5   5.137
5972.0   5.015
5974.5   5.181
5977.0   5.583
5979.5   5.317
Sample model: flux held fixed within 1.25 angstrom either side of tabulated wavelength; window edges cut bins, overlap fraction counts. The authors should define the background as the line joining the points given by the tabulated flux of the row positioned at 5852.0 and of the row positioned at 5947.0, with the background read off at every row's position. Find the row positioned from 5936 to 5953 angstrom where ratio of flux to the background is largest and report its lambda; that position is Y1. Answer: 5947.0 angstrom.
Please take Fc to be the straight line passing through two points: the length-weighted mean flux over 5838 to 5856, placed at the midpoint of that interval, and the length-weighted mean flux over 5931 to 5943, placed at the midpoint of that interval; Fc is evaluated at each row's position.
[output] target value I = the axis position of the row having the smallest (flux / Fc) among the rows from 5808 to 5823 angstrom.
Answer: 5819.5 angstrom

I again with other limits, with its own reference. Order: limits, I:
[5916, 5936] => 5929.5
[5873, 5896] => 5889.5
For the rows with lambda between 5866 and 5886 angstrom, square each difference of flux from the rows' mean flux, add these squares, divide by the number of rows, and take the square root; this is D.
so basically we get 0.17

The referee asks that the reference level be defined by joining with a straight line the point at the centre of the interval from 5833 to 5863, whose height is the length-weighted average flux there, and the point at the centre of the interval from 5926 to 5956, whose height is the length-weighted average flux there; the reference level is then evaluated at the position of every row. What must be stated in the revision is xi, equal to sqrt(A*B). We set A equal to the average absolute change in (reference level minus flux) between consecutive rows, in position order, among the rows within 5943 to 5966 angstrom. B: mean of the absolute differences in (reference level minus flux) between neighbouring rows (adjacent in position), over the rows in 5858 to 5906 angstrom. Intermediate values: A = 0.19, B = 0.30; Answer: 0.24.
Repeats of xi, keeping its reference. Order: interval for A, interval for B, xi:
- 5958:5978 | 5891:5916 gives 0.20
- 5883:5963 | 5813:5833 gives 0.23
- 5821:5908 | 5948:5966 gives 0.21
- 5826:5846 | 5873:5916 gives 0.27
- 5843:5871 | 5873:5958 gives 0.17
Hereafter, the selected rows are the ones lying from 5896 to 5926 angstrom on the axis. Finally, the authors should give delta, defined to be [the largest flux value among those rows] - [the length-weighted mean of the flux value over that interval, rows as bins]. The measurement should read 0.37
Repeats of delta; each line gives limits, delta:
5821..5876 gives 0.41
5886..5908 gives 0.36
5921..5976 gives 0.31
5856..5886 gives 0.23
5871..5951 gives 0.39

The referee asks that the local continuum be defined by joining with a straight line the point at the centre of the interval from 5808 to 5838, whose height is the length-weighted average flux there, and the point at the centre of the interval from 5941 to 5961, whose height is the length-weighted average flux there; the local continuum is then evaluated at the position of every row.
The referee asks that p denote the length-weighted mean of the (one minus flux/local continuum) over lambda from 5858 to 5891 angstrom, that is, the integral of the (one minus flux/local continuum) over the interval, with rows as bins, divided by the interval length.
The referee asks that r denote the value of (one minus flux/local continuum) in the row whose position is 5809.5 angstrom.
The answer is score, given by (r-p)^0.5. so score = 0.05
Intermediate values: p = 0.02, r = 0.024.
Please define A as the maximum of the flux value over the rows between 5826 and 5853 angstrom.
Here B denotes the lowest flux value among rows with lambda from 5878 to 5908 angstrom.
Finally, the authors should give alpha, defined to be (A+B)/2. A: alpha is 5.0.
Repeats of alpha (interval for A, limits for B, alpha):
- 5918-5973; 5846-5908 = 4.9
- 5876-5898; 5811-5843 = 5.3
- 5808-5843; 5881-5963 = 5.0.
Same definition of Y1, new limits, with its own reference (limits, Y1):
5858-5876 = 5867.0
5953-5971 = 5954.5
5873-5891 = 5879.5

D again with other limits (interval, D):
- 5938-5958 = 0.13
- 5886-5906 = 0.35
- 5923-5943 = 0.15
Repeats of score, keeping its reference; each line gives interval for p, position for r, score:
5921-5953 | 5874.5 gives 0.17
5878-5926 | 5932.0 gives 0.05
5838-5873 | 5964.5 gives 0.17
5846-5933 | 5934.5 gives 0.08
